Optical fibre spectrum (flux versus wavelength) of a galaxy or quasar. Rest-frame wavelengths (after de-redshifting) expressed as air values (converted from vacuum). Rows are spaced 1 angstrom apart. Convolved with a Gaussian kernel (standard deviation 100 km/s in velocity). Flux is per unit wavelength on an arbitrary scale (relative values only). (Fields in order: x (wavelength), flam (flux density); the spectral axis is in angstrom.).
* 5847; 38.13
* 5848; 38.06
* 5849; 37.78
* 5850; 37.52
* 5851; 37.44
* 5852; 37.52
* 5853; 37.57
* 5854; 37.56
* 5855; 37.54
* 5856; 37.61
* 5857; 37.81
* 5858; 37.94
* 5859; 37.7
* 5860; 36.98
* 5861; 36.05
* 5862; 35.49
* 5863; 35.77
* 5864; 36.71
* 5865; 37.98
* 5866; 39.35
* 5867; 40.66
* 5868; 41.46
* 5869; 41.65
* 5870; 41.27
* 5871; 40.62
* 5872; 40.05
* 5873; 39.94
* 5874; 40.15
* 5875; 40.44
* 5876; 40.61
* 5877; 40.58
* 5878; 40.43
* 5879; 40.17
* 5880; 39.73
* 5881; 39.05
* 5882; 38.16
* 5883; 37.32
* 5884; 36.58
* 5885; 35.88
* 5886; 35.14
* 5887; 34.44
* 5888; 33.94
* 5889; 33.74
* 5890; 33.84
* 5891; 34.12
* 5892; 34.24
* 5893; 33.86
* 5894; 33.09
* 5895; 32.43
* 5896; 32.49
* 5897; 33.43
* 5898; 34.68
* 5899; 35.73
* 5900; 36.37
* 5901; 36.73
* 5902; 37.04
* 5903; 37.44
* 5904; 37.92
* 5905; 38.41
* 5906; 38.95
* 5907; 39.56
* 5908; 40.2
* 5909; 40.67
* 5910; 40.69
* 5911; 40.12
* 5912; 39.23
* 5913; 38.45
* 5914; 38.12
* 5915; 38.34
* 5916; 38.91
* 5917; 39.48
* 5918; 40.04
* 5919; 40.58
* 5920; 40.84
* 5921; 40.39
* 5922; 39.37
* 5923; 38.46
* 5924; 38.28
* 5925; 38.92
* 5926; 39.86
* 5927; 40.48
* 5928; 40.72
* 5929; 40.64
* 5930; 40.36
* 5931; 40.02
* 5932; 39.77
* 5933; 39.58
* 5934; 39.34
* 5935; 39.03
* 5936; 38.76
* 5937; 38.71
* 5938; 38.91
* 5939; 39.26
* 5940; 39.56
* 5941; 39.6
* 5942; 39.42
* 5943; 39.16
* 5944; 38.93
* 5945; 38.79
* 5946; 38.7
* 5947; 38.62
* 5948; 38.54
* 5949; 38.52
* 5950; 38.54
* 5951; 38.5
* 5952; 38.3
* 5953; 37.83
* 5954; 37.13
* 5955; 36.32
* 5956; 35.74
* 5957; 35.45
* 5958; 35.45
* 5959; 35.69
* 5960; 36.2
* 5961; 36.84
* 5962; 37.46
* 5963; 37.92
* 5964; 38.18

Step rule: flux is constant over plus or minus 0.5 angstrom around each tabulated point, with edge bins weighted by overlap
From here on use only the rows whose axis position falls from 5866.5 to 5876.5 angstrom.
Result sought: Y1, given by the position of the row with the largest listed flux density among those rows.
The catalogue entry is 5869 angstrom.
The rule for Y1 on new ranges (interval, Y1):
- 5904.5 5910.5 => 5910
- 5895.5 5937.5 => 5920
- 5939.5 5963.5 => 5941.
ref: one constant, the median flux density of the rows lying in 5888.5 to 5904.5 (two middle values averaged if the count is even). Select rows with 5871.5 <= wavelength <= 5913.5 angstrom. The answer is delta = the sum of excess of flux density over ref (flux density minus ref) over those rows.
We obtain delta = 130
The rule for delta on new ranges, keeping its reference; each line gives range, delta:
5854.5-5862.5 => 24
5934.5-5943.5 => 45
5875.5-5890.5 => 47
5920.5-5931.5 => 62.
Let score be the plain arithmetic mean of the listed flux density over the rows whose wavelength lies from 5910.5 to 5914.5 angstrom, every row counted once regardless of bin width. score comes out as 39.0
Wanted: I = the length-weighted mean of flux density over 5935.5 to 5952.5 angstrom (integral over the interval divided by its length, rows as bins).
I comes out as 38.9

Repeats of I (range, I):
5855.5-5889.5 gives 38.3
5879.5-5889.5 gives 36.4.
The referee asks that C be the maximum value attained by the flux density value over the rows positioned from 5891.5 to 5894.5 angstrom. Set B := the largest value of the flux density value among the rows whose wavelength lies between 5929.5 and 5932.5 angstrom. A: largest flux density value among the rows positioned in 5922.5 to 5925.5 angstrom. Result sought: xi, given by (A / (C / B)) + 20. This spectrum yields 66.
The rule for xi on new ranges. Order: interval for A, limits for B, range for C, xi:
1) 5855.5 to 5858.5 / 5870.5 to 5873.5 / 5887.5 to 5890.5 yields 65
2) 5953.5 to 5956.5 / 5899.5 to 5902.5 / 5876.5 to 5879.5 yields 54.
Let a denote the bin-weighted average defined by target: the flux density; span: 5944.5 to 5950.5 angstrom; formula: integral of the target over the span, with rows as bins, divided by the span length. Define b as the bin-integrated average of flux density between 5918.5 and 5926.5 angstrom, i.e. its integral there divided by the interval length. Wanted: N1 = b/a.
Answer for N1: 1.03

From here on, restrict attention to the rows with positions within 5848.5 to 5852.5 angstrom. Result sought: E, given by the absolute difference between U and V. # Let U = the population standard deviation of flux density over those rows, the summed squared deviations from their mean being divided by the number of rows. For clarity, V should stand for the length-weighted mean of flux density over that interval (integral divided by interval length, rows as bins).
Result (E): 37.4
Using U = 0.13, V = 37.6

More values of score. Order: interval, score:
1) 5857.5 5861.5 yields 37.2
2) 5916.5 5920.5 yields 40.2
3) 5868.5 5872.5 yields 40.9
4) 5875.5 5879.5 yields 40.4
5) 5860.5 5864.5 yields 36.0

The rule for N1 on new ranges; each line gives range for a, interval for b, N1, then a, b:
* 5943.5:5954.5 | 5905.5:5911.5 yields 1.04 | 38.4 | 40.0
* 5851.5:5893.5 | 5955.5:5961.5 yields 0.95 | 37.8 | 35.9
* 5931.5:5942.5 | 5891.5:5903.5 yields 0.89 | 39.3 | 34.8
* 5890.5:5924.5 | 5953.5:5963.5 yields 0.97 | 37.6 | 36.4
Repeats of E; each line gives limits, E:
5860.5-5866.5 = 35.5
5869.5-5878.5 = 40.1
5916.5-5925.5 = 38.7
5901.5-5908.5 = 37.4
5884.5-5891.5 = 33.7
